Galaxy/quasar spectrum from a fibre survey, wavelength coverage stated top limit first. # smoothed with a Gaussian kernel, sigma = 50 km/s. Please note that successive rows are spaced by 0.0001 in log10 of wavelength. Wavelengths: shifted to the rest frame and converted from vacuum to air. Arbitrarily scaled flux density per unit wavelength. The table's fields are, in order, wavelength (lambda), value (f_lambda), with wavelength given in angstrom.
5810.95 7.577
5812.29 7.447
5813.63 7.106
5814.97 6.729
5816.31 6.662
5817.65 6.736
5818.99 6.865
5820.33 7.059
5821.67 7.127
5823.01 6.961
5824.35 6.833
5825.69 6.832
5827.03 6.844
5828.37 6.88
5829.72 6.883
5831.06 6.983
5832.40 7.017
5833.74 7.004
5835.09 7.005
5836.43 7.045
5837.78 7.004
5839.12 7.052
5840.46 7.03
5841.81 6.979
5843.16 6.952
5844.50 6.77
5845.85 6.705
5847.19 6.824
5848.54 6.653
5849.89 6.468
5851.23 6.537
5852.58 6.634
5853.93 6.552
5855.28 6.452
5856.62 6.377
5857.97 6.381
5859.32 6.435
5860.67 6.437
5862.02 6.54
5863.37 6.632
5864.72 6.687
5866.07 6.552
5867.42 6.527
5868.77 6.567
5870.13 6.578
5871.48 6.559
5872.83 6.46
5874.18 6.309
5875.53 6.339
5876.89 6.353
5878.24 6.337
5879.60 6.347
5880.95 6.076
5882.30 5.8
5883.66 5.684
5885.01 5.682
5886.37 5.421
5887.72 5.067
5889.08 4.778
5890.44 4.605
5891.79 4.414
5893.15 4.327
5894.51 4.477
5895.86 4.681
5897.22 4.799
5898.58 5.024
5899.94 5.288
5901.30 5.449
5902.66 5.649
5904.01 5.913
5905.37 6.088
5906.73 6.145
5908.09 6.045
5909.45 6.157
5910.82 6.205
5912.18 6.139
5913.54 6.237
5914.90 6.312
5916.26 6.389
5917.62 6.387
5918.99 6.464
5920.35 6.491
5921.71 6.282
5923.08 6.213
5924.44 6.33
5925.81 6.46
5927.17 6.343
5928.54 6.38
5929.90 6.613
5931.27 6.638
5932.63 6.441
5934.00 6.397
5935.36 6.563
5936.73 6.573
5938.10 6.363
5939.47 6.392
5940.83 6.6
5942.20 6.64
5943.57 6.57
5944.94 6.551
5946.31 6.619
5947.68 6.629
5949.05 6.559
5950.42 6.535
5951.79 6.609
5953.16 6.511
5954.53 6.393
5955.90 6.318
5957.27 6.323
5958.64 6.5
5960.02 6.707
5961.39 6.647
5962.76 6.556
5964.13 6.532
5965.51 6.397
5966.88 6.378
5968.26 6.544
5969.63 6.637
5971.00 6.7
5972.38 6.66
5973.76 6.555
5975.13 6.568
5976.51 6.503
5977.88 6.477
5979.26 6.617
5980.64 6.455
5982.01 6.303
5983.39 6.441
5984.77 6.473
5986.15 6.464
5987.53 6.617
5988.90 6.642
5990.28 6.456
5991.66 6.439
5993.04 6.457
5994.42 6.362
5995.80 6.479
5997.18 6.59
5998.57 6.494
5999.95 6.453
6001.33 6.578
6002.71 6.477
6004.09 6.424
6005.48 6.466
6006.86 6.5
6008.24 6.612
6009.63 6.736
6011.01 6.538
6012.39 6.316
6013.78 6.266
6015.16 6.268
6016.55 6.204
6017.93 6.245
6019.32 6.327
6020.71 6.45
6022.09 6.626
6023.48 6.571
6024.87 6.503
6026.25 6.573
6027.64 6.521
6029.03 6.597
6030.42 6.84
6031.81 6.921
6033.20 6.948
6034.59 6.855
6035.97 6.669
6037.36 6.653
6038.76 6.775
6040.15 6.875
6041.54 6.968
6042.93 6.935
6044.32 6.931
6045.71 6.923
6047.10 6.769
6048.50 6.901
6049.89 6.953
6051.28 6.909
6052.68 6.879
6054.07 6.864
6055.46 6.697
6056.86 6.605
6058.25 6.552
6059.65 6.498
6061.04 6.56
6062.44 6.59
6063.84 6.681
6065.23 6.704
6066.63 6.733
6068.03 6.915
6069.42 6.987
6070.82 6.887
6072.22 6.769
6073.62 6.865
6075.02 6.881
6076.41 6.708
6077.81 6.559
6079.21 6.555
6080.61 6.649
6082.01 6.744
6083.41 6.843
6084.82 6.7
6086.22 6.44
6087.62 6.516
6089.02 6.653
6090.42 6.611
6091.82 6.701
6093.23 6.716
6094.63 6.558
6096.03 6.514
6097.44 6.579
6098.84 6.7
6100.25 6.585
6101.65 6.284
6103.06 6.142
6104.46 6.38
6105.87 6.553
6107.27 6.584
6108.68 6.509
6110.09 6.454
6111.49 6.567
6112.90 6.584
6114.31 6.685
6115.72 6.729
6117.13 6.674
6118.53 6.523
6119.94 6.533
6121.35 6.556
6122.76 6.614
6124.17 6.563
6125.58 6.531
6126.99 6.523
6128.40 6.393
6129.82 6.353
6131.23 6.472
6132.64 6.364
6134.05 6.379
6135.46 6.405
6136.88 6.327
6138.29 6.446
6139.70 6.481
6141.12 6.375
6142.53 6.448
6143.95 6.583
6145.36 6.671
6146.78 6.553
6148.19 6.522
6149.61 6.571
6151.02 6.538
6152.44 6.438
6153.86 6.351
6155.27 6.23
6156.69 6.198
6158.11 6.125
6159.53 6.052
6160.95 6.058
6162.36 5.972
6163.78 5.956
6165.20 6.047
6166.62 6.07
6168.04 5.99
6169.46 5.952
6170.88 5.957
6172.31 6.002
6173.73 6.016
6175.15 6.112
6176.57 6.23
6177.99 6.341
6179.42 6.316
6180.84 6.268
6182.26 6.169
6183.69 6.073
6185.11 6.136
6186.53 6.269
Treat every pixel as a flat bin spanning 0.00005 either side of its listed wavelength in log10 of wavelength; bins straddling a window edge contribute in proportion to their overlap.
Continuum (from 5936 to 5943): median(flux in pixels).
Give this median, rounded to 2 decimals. 6.57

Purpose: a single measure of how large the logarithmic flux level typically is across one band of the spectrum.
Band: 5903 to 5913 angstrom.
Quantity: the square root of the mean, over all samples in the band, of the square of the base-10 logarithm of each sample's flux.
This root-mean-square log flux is 0.79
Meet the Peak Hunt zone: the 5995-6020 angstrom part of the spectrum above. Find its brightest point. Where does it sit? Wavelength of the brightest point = 6009.63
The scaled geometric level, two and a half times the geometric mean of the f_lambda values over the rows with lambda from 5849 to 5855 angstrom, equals 16.37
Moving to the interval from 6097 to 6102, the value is 16.34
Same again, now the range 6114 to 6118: 16.74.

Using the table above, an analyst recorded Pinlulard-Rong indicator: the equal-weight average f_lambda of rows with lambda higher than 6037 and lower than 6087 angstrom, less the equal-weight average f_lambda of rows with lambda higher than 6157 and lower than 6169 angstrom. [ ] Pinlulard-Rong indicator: 0.7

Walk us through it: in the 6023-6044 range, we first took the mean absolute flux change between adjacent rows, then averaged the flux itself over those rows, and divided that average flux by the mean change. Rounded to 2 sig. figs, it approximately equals 75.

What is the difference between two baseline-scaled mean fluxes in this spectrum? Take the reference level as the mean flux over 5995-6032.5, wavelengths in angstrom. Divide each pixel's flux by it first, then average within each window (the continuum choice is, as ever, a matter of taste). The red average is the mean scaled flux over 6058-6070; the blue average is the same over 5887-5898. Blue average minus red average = -0.31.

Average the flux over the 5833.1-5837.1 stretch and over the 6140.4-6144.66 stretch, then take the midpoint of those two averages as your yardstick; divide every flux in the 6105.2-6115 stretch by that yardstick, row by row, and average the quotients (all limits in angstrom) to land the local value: 0.97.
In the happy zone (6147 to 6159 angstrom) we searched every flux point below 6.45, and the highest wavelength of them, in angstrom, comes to 6158.11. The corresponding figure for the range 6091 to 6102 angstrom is 6101.65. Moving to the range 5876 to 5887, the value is 5886.37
